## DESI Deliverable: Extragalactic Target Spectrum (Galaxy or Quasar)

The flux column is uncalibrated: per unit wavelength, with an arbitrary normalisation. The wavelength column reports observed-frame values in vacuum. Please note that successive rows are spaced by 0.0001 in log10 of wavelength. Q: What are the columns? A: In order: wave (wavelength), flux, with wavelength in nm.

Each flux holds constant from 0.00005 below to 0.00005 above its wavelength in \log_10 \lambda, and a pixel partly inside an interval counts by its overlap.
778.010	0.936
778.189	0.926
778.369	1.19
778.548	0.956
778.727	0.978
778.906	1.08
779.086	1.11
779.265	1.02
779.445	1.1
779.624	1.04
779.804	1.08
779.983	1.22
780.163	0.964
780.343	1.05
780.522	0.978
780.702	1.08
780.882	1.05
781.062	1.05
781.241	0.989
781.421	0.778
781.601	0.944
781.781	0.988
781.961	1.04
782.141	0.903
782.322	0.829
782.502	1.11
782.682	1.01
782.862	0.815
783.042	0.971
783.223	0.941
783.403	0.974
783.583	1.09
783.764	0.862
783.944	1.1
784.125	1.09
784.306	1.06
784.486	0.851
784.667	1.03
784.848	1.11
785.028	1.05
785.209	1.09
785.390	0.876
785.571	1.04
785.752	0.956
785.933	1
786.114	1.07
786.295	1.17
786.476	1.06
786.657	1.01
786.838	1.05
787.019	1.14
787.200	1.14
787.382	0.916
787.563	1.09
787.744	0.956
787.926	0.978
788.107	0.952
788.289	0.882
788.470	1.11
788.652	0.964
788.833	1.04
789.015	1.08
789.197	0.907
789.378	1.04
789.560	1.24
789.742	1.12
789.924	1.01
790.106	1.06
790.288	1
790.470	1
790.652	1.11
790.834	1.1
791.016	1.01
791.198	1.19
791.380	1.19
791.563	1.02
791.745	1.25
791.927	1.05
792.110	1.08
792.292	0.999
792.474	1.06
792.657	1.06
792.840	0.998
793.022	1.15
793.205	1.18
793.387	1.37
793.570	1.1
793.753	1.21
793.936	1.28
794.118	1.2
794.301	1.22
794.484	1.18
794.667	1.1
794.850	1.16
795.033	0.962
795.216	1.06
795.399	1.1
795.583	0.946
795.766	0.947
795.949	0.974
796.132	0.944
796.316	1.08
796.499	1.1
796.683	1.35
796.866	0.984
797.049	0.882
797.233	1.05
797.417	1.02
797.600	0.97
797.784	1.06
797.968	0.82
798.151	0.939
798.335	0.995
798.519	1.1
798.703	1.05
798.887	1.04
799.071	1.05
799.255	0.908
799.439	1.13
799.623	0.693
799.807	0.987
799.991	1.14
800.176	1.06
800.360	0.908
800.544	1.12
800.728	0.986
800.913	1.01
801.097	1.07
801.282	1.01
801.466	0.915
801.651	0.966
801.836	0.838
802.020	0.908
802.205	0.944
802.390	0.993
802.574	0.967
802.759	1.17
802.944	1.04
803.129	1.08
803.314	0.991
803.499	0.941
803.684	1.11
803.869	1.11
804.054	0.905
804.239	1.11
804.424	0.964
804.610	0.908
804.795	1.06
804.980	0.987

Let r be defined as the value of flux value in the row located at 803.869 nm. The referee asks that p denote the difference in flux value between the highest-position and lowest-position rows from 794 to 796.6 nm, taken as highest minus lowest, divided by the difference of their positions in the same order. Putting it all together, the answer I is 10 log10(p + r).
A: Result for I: 0.29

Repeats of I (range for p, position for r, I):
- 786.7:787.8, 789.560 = 0.55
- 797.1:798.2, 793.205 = 0.25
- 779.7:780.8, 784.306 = 0.25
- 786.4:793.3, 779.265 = 0.16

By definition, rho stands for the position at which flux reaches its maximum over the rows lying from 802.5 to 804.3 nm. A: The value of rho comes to 802.759 nm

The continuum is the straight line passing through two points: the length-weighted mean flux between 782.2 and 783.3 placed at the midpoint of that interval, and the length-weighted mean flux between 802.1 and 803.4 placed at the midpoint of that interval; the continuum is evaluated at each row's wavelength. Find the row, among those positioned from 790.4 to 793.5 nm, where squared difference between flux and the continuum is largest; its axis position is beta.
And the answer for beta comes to 793.387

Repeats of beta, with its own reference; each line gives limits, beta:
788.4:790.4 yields 789.560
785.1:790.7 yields 789.560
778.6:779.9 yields 779.086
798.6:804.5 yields 799.623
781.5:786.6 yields 786.295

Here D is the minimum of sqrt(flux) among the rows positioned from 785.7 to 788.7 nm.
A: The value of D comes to 0.94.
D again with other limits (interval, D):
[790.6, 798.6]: 0.91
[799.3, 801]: 0.83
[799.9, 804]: 0.92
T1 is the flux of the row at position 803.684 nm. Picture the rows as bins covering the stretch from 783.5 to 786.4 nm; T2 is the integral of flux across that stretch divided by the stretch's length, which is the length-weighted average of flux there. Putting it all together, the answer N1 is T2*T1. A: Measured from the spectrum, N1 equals 1.14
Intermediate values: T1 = 1.11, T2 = 1.03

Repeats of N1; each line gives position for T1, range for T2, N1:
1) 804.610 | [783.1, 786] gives 0.91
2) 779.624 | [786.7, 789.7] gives 1.07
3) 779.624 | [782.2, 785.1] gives 1.03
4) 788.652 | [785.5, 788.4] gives 0.99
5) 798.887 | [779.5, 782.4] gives 1.04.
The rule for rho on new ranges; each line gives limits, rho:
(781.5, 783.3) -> 782.502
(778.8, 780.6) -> 779.983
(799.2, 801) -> 799.991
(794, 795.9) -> 794.301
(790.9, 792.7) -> 791.745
